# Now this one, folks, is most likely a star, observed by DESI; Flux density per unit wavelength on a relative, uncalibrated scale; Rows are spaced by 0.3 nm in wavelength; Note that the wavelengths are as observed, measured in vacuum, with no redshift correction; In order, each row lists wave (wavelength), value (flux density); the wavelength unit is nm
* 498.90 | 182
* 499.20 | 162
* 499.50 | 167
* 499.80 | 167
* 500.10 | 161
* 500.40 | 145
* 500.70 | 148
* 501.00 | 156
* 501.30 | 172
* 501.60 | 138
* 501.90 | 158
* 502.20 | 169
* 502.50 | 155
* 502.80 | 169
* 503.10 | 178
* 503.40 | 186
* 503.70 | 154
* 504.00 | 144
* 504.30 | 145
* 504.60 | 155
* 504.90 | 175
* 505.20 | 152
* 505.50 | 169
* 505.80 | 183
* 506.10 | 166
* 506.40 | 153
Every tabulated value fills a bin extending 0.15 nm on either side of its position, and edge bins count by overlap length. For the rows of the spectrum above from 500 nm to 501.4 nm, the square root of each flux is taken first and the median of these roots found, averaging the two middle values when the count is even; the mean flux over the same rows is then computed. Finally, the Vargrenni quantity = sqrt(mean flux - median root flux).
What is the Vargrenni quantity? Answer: 12.0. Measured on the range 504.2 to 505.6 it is 12.1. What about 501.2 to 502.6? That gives 12.1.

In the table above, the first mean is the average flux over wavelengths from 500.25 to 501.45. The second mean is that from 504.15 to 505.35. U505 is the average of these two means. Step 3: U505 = 156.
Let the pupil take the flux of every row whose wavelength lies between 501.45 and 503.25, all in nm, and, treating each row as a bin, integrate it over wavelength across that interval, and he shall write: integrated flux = 290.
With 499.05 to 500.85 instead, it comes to 285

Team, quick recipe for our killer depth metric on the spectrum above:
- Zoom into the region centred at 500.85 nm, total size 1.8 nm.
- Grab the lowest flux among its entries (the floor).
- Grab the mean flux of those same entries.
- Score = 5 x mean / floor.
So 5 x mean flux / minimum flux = 5.56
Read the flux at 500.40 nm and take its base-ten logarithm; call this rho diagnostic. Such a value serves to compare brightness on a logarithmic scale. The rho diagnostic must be 2.16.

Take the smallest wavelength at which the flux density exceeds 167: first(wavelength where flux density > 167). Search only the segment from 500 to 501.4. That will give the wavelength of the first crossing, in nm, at 501.30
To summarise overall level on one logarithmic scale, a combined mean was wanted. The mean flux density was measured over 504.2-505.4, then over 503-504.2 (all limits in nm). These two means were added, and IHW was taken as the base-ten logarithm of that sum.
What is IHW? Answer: 2.508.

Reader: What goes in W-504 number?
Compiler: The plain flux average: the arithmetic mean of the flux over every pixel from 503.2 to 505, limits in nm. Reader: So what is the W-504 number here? 160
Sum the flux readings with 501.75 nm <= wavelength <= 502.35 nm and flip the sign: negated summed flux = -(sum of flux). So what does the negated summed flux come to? -327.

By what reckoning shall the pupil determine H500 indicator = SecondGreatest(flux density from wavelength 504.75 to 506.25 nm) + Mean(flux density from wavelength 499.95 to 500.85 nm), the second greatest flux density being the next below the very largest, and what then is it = 326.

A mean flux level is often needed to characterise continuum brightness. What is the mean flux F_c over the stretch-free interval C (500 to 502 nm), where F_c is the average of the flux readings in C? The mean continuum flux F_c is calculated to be 154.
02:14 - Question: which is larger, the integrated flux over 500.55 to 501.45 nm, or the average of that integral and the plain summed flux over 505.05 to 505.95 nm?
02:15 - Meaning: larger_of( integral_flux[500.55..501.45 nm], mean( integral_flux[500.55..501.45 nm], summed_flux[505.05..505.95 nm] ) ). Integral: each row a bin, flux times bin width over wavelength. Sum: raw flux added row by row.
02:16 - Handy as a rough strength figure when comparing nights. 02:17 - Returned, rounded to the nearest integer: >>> 323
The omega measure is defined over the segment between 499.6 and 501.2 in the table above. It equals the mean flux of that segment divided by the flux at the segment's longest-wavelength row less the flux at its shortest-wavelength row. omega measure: -14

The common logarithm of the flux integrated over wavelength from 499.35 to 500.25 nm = 2.17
